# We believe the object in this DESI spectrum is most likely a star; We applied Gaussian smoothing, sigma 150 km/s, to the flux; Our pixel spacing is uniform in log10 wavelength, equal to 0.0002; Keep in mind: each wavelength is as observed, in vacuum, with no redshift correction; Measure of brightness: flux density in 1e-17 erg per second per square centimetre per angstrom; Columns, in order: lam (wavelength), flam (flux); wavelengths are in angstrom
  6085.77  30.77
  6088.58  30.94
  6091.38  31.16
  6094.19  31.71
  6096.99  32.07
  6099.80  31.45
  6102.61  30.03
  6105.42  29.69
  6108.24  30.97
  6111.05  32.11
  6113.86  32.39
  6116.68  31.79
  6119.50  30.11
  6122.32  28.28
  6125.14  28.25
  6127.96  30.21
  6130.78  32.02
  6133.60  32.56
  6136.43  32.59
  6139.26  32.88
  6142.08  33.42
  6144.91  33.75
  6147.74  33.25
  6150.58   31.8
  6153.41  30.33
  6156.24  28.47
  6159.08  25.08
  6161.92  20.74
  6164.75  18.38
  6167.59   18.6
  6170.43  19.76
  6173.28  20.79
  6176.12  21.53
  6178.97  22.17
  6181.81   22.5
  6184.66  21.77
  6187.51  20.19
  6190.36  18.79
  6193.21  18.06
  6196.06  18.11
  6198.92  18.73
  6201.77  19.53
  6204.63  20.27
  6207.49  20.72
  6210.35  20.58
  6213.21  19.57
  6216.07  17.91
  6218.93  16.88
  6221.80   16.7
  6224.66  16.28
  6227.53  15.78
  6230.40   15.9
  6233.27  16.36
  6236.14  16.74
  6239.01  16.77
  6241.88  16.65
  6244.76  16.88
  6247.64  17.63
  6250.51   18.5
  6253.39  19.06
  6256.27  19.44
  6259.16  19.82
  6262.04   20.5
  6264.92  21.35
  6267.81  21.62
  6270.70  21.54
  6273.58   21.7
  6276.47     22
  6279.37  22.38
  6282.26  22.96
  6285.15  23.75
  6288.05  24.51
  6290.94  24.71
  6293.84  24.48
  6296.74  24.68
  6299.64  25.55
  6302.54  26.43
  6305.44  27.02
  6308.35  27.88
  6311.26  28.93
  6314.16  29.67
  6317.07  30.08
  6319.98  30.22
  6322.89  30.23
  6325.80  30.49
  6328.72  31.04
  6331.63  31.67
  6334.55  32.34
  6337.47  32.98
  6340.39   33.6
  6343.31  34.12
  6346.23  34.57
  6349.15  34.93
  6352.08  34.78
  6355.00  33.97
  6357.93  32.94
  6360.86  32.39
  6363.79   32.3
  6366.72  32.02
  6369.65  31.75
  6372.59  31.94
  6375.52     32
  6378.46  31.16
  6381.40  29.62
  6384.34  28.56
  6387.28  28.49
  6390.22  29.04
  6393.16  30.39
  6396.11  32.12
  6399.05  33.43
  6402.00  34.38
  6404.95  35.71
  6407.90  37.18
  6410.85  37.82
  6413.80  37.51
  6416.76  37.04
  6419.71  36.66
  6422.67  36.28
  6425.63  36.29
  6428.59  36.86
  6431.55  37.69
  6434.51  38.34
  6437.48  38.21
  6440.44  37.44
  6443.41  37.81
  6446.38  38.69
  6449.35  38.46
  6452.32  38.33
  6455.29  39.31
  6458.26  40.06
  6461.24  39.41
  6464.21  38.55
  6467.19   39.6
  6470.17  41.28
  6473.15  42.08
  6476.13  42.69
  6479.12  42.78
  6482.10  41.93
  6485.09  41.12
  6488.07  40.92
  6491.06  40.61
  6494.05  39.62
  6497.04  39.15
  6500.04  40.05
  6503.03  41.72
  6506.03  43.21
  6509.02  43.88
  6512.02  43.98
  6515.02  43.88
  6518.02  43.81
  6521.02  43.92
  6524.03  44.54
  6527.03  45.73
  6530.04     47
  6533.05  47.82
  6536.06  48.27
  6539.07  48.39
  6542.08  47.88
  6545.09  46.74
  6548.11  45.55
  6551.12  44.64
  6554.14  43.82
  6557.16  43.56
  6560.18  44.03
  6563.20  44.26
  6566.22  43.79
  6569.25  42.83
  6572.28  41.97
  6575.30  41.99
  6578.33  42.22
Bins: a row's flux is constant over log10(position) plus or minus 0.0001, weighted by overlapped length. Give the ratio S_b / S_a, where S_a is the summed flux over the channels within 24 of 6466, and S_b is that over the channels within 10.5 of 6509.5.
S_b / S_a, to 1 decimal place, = 0.5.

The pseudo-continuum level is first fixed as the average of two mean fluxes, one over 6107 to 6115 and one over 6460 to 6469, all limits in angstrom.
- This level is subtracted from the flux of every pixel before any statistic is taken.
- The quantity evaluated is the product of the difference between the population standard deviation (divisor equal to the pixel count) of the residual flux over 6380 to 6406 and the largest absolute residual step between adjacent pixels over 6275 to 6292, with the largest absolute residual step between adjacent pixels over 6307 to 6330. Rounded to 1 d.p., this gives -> 1.8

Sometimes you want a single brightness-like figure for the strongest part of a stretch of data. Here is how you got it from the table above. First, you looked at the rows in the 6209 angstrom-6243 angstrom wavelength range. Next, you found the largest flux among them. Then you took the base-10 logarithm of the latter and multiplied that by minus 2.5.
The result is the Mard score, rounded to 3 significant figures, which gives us -3.28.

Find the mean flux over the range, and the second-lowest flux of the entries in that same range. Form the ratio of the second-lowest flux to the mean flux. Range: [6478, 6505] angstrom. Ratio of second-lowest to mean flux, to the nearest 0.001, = 0.969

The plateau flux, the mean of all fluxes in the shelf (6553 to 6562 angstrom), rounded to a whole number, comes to 44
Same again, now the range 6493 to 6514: 42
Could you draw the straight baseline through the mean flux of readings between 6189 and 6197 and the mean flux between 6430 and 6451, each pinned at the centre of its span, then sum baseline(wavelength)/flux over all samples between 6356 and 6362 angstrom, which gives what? 2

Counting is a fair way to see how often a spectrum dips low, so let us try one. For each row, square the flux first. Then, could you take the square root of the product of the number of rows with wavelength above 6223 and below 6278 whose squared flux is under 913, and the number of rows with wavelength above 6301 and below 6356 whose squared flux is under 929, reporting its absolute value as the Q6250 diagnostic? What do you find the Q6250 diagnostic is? 12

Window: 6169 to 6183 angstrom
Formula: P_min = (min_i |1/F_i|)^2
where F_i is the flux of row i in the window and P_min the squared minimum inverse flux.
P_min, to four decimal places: 0.0020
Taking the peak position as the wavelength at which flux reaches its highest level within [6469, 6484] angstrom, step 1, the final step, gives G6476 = 6479.12 angstrom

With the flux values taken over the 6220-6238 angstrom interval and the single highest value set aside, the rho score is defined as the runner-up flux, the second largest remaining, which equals 16.7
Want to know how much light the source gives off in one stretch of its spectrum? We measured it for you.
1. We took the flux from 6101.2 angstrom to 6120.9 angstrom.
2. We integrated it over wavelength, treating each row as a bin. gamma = 611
